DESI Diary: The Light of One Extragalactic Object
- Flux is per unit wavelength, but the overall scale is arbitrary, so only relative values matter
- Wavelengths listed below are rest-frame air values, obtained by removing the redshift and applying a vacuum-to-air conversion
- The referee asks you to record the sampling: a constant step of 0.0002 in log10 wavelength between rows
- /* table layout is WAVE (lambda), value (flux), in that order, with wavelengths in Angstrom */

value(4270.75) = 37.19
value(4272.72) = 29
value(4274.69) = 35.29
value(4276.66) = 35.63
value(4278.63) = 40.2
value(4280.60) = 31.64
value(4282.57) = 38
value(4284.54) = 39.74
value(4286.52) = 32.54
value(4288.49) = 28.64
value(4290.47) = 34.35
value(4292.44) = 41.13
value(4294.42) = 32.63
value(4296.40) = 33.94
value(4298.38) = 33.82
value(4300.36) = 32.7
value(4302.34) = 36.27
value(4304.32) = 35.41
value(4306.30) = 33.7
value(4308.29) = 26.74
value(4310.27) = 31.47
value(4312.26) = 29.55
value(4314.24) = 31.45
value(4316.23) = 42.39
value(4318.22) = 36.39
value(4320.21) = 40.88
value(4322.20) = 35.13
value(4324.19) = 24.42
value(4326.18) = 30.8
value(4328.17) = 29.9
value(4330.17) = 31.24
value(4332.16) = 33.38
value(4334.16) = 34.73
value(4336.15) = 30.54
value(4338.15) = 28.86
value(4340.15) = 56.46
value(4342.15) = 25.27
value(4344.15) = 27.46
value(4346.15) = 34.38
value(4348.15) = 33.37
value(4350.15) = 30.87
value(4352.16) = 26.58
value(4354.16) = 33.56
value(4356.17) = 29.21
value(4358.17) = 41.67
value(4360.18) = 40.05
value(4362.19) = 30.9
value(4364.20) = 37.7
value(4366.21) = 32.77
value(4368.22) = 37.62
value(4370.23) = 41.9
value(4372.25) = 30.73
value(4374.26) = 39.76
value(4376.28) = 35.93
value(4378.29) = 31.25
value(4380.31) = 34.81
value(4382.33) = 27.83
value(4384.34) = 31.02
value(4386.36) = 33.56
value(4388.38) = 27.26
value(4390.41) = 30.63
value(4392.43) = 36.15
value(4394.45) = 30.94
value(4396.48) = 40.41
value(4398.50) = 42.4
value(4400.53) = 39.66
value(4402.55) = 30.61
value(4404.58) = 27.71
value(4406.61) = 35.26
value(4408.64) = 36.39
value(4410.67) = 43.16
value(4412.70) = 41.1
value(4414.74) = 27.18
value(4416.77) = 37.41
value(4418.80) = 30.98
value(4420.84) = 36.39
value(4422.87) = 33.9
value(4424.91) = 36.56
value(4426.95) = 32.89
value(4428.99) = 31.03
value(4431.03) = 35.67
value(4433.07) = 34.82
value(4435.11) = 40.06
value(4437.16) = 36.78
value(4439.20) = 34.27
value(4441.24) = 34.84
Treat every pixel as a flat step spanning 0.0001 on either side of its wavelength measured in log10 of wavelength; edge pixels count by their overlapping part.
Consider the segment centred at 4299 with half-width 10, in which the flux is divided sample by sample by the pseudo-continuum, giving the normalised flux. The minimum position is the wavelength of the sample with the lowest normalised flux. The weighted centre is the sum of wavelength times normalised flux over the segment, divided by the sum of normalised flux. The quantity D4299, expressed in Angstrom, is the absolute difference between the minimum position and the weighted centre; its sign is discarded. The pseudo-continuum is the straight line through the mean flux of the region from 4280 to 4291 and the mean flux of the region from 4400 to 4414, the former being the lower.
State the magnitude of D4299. 9.2 Angstrom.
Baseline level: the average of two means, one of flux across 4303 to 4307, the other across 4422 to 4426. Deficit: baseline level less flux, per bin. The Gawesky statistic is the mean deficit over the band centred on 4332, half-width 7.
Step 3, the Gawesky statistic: 4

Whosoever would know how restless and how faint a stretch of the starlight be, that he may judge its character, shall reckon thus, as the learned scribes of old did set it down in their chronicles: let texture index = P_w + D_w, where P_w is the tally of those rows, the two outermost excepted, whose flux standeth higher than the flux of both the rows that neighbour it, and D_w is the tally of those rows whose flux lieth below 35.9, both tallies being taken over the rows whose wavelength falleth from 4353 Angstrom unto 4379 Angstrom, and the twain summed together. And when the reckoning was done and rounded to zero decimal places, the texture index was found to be 10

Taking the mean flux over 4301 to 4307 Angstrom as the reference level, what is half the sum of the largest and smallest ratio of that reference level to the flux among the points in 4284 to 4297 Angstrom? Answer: 1.04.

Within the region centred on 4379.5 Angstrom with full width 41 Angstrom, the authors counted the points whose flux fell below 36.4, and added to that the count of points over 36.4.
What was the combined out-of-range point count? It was 20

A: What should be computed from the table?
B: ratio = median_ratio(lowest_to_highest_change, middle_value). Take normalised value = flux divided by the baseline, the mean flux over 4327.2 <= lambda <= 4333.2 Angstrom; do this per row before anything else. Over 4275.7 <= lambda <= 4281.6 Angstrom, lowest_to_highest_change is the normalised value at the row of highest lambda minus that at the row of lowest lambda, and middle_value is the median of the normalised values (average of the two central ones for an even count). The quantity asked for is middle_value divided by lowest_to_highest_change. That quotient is -9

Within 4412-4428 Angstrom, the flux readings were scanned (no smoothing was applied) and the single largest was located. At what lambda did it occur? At 4412.70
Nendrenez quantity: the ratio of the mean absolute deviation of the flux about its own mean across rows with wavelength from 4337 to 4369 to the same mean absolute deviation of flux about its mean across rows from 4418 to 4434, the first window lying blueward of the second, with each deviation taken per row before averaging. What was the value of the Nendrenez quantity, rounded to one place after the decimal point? 2.9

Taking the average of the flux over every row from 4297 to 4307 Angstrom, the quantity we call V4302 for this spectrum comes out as 34.4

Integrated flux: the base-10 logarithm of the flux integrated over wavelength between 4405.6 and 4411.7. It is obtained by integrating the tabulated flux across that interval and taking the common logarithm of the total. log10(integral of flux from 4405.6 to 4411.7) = 2.37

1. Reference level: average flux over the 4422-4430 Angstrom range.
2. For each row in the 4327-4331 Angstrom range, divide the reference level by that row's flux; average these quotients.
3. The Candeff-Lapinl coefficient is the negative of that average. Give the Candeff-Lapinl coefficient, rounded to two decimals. -1.10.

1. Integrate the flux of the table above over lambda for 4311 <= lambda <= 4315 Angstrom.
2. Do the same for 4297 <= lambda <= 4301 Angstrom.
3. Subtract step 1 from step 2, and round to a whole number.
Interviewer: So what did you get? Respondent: 11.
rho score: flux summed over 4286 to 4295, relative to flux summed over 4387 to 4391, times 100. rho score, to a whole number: 292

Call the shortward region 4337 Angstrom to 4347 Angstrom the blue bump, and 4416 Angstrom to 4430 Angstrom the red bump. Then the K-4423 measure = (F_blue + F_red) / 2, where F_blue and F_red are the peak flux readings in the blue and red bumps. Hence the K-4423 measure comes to 46.9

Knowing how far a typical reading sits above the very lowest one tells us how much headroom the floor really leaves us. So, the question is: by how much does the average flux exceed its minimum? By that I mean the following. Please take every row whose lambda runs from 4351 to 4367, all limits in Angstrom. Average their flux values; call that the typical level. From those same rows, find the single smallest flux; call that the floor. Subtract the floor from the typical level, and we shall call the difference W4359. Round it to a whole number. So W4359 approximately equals 7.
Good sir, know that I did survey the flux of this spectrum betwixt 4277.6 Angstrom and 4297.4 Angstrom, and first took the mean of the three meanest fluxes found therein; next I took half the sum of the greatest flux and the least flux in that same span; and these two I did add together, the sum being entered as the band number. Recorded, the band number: 65.8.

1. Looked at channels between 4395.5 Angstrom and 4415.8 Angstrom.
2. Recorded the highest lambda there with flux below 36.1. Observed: 4414.74 Angstrom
